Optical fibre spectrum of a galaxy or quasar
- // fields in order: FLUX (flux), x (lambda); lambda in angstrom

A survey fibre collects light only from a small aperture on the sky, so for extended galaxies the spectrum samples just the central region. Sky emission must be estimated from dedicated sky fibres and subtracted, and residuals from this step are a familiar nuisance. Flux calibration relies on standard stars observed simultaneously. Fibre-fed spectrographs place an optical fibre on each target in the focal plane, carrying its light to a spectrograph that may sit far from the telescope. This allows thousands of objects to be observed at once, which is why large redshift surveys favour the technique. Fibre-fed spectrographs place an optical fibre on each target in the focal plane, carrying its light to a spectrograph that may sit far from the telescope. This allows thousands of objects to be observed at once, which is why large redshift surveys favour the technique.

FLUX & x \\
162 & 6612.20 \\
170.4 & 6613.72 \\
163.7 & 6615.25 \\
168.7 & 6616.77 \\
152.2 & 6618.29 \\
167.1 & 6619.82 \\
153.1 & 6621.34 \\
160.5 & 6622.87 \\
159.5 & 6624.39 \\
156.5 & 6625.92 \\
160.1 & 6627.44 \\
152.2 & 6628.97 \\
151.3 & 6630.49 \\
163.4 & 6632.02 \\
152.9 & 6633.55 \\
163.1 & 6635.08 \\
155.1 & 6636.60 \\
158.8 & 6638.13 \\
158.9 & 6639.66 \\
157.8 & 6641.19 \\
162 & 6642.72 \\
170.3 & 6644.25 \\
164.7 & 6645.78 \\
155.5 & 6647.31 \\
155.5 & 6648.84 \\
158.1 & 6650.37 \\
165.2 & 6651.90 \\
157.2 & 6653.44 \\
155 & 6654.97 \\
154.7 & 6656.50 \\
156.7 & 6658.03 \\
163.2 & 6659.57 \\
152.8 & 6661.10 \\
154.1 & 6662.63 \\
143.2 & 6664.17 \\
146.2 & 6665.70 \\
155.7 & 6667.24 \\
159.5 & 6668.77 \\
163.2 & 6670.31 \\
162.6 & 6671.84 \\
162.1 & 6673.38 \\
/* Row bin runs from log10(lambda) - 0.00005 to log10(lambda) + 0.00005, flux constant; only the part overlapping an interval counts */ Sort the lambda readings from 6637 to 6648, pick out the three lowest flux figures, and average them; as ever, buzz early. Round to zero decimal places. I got 157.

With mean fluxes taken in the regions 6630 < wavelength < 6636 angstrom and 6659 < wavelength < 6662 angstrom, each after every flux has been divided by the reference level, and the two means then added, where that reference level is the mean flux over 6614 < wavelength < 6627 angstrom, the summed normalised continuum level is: 1.97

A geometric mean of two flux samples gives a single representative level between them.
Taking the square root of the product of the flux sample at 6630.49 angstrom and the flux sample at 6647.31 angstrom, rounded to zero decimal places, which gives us 153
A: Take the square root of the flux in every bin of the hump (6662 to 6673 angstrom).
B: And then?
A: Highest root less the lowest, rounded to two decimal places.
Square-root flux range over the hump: 0.81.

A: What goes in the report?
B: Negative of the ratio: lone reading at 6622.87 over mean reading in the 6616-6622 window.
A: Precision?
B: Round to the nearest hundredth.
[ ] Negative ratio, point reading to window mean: -1.00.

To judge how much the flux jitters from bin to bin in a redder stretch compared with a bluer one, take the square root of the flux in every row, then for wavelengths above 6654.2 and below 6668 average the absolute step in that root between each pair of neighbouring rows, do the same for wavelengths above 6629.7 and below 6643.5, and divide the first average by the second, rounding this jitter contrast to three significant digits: 0.894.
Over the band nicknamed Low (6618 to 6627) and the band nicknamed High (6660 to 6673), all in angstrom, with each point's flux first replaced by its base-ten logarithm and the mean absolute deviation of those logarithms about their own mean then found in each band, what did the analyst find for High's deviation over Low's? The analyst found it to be 1.4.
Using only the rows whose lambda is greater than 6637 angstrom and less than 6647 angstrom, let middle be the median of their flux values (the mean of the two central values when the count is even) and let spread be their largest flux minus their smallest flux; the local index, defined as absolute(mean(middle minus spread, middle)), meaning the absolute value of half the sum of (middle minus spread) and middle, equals 154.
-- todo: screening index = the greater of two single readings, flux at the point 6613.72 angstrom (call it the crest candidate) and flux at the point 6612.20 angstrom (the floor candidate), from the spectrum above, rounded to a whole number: 170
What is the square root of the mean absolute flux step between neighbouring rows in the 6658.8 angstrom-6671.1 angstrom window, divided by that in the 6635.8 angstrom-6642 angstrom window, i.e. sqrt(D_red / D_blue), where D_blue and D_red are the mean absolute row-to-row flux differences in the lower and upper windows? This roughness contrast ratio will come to 1.93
